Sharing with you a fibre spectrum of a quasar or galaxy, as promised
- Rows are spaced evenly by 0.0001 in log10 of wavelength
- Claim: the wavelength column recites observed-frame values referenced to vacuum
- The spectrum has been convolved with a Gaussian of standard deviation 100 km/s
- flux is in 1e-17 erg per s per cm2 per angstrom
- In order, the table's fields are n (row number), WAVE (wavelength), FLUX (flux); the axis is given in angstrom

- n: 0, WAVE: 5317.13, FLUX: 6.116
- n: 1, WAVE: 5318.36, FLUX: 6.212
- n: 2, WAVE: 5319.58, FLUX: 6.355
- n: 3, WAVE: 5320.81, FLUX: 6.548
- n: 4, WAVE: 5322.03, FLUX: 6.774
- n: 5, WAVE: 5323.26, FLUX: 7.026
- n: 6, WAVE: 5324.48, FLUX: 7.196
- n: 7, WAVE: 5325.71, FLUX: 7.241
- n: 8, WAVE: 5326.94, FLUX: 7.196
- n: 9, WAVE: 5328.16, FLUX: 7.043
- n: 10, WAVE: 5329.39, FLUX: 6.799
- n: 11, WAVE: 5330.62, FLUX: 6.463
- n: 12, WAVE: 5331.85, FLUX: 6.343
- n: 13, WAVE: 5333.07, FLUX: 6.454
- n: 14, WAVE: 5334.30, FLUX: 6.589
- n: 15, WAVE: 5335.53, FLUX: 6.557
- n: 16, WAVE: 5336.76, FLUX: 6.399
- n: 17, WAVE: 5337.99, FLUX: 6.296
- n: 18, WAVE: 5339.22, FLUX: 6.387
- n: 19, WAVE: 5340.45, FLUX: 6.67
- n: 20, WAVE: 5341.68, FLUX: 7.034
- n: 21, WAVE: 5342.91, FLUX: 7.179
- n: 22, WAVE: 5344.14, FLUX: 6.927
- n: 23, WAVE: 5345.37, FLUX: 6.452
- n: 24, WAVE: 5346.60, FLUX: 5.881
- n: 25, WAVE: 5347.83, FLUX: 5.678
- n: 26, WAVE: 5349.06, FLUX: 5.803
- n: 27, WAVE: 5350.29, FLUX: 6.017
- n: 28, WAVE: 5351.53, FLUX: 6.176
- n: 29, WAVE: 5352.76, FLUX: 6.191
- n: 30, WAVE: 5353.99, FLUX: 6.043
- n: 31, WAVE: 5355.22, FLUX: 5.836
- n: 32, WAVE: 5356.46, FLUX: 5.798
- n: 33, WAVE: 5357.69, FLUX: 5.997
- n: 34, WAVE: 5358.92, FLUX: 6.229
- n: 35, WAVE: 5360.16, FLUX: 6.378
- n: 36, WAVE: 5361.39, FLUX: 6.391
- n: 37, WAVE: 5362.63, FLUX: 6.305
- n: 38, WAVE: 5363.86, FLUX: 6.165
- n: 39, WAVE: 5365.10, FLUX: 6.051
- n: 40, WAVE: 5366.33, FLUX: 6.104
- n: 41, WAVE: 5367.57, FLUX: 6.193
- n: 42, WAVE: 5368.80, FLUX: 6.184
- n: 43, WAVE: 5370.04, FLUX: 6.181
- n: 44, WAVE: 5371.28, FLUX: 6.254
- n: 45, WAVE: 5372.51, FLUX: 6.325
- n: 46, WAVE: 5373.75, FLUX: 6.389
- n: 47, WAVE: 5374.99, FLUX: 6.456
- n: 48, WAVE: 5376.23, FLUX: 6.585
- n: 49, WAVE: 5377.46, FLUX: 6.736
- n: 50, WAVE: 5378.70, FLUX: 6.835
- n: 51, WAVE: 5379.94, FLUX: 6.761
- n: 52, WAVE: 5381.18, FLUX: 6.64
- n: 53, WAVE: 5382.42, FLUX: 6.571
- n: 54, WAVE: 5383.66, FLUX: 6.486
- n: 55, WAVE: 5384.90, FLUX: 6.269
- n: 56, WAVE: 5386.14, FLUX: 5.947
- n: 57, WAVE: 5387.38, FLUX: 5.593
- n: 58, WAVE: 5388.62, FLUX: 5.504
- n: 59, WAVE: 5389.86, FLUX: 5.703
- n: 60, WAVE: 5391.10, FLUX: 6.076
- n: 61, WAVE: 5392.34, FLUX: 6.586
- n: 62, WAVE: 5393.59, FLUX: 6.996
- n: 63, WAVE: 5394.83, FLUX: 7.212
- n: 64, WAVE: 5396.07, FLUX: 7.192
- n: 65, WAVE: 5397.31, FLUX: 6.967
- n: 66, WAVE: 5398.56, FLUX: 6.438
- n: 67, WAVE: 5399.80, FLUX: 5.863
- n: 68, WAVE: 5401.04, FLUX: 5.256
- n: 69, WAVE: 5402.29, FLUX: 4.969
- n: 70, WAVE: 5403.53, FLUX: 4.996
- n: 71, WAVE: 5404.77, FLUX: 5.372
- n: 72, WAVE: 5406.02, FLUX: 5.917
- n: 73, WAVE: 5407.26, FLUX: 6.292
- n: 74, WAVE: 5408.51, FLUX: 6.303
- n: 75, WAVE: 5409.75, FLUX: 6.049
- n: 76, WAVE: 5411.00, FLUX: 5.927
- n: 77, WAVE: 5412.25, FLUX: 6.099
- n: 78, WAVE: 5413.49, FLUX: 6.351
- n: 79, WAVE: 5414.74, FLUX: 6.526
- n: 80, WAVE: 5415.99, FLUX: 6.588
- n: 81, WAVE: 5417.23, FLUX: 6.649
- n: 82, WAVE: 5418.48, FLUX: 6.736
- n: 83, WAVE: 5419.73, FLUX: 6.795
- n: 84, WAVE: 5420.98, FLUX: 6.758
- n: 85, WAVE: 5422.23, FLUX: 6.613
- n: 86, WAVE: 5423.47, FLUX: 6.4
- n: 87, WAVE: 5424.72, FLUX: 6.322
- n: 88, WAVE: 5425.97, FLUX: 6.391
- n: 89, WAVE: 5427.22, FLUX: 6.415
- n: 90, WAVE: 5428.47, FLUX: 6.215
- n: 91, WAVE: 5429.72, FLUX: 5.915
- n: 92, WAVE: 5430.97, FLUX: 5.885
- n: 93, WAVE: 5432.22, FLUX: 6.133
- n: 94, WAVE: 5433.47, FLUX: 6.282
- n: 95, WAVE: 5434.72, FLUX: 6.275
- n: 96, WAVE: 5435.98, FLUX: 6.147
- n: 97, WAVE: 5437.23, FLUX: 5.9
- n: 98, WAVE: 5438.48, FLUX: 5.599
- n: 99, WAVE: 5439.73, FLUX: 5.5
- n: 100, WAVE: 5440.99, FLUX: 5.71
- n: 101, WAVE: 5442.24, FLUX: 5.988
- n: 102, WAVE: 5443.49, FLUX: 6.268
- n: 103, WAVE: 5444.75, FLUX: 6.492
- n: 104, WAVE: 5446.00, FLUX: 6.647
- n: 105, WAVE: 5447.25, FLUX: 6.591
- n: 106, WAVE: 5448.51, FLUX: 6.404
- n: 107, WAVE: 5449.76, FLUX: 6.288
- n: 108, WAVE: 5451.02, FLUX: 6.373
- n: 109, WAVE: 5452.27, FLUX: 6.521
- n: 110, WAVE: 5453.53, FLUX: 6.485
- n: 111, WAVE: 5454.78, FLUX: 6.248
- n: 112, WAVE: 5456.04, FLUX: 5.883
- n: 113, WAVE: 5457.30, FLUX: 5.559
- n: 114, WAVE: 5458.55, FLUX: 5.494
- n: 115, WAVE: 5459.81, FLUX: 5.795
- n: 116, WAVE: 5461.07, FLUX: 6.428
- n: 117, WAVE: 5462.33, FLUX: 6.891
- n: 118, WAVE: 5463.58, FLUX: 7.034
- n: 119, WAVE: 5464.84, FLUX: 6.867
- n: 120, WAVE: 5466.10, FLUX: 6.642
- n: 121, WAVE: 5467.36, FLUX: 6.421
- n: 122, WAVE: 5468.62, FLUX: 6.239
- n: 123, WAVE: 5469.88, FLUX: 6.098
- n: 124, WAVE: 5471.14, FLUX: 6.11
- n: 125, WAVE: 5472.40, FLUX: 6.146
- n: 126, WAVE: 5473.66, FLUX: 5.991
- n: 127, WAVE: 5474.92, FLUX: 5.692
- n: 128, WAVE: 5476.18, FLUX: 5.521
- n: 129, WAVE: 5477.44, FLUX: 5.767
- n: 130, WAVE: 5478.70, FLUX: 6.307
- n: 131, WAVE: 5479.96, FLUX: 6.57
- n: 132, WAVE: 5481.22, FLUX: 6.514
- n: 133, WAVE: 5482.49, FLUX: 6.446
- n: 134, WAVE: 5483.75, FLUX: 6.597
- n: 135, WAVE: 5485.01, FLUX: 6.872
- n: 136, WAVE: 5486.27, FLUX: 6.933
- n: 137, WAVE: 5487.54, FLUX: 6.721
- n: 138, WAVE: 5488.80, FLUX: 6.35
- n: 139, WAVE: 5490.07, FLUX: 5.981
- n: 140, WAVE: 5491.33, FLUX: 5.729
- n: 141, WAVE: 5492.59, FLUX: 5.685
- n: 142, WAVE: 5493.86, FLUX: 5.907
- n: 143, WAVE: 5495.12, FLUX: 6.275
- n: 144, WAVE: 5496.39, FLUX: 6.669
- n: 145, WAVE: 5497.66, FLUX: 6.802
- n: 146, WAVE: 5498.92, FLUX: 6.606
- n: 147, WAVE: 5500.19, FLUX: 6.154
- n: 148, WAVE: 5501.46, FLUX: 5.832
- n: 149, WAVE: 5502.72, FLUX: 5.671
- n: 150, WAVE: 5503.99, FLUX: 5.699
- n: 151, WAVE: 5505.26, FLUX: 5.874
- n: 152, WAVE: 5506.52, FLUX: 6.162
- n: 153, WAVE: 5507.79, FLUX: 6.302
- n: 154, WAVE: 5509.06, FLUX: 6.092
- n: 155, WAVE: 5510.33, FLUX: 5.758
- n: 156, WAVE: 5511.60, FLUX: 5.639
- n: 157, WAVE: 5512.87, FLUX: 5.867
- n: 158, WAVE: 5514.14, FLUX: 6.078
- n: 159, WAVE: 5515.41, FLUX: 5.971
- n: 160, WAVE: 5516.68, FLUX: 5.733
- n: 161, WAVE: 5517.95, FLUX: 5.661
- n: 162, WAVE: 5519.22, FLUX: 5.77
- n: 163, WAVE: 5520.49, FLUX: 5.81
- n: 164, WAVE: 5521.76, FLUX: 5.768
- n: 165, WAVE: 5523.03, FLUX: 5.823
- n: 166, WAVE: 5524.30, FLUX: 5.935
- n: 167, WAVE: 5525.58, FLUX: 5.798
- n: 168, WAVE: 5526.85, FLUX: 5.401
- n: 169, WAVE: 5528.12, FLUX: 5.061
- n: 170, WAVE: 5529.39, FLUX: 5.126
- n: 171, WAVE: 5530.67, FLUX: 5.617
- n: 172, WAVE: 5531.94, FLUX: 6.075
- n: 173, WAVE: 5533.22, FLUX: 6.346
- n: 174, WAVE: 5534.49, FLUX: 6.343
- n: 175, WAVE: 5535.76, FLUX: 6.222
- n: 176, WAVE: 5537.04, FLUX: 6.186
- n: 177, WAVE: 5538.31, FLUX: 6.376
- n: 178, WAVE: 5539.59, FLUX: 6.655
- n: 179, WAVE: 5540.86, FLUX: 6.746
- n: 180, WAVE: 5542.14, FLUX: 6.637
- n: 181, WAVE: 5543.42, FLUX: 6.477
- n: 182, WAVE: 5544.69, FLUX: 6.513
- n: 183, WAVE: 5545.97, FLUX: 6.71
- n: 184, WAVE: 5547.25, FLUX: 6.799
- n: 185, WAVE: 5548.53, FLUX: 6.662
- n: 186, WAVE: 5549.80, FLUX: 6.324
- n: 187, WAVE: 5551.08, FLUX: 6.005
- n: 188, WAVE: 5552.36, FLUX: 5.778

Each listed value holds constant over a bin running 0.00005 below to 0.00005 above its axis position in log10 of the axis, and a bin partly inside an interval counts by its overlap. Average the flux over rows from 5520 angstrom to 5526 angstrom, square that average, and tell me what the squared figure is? 34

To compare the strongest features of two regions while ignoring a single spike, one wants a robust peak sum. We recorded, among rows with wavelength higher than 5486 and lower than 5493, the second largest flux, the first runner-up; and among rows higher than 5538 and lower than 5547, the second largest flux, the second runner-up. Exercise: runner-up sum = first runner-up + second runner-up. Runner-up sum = 13.4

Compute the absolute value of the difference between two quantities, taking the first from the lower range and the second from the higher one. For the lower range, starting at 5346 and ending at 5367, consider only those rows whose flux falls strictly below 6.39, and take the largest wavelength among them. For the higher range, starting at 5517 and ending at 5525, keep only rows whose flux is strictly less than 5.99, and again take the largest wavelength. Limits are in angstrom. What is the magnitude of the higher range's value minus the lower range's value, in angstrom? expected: 158.0 angstrom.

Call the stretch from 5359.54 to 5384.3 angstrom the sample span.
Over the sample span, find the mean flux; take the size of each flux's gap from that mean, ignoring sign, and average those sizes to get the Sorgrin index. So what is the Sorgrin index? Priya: 0.19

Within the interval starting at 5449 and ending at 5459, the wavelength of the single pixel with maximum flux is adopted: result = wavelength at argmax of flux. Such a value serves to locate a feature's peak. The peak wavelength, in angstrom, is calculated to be 5452.27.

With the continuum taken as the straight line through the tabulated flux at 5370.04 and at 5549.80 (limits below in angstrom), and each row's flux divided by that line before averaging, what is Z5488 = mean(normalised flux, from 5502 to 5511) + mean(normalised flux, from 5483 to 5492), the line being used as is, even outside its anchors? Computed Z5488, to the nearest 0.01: 1.97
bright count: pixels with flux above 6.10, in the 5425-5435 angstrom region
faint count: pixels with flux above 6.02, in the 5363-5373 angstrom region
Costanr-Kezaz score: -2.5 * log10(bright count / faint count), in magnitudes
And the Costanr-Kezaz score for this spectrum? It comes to 0.31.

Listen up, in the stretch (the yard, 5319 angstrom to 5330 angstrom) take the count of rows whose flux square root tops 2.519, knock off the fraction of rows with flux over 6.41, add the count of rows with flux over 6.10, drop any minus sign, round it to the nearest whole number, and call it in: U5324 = 17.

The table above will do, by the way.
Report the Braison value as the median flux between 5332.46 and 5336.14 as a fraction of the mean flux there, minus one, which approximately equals 0.004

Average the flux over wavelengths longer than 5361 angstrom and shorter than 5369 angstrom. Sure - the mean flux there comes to 6.2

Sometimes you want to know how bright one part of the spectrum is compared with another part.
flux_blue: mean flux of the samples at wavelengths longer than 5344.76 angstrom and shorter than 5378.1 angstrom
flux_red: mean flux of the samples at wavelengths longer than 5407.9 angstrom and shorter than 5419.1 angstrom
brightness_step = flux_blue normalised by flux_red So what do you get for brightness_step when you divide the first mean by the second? 0.97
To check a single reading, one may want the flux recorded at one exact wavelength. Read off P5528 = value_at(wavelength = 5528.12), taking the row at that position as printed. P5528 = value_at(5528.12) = 5.061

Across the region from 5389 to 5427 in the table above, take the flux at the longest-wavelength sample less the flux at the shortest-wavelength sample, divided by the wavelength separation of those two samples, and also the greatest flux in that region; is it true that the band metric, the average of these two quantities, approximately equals 3.62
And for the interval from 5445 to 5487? 3.52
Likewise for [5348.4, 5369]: 3.21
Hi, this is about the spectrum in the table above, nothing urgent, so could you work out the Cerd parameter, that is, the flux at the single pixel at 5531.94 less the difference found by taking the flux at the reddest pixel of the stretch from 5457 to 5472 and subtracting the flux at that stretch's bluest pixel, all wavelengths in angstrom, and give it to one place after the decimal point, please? 5.5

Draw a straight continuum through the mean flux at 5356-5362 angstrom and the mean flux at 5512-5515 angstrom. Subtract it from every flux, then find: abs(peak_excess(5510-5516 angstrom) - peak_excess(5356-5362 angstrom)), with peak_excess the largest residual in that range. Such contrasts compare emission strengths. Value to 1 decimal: 0.1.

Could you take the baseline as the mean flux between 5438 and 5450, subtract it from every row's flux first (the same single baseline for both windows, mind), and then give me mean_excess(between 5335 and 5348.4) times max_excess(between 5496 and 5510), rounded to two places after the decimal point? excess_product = 0.23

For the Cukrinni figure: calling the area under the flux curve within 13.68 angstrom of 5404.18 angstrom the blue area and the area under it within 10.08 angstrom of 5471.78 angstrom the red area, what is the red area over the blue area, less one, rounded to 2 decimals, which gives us -0.25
